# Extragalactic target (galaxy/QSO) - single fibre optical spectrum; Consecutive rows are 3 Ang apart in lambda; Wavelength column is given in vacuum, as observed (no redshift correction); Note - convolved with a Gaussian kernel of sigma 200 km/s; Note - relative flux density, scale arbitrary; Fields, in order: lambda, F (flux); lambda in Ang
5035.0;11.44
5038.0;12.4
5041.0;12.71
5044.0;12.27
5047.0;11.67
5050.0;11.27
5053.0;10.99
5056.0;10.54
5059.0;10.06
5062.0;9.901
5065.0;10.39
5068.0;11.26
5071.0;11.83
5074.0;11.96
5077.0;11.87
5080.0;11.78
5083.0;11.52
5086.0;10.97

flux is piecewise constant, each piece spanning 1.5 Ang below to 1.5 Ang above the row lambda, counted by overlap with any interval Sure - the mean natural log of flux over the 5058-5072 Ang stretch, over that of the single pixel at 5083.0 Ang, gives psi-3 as 0.97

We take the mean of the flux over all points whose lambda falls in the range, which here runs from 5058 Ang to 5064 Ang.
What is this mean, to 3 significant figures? 10.0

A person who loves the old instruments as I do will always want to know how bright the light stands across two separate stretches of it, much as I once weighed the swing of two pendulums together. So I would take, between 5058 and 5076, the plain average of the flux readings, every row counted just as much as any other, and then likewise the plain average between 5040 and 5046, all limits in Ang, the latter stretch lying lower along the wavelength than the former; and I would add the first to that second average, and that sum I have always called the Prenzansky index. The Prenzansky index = 23.4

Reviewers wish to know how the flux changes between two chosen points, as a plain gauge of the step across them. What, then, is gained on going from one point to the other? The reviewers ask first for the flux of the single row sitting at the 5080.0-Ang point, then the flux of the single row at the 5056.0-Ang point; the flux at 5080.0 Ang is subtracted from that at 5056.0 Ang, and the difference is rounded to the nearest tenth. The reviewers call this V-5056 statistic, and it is -1.2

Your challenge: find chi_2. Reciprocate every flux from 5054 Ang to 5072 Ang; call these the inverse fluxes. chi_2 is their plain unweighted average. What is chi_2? 0.094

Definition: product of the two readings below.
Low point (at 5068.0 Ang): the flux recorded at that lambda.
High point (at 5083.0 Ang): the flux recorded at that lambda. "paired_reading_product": 130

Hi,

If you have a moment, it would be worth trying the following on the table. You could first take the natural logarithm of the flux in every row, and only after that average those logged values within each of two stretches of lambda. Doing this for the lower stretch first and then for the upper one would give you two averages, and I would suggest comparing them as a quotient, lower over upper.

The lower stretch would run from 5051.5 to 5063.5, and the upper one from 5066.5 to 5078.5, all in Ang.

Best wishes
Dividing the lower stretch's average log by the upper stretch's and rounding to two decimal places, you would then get 0.95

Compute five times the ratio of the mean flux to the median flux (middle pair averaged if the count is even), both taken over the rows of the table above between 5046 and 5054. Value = 5.02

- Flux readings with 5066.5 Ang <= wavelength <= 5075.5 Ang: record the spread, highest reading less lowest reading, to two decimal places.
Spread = 0.70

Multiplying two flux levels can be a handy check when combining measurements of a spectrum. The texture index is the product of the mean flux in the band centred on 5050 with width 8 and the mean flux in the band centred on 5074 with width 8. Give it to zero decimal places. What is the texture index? 134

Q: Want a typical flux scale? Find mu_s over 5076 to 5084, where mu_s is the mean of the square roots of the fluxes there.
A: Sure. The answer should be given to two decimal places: 3.42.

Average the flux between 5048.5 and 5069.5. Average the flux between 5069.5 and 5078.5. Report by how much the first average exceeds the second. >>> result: -1.3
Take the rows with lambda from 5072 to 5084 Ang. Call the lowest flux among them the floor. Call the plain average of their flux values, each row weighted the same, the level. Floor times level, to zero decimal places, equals 136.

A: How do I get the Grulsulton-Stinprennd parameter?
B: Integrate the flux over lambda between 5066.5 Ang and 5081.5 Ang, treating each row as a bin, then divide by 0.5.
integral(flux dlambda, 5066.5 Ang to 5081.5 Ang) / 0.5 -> 352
